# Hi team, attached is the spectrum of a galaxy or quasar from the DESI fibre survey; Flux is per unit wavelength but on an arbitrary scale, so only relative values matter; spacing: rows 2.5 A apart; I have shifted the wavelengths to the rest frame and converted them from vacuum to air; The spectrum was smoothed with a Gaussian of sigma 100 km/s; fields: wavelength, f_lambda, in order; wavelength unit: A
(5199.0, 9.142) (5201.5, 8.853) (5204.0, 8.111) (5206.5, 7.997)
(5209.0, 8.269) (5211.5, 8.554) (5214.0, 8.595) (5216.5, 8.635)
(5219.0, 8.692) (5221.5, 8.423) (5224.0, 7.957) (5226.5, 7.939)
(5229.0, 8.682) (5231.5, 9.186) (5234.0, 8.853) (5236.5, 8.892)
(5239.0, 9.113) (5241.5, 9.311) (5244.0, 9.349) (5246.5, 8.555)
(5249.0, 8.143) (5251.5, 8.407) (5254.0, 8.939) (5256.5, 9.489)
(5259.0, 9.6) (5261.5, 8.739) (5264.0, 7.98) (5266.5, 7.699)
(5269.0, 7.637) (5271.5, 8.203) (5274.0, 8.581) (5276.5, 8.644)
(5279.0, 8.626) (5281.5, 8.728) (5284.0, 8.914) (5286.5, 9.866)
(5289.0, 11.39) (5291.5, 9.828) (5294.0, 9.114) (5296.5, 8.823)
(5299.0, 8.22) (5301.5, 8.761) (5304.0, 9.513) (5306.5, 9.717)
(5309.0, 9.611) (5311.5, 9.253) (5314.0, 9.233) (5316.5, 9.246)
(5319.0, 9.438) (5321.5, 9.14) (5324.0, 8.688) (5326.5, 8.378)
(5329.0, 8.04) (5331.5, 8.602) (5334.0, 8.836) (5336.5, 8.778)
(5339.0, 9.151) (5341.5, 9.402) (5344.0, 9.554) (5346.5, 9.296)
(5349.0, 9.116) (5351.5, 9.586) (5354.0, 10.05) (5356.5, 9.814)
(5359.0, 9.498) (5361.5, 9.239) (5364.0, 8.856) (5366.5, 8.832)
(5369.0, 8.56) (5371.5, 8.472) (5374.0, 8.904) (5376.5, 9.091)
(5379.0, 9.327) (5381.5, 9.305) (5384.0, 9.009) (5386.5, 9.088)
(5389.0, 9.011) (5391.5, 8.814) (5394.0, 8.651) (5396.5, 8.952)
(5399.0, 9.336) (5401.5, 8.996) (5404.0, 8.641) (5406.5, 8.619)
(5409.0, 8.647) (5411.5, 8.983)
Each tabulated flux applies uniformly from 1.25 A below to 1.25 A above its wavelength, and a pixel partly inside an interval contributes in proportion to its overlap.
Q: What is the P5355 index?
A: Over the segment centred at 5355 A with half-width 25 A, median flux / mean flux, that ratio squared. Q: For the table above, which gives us 1.00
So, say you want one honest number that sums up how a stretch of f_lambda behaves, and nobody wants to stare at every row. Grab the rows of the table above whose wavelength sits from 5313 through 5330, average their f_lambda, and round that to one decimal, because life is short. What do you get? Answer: 8.9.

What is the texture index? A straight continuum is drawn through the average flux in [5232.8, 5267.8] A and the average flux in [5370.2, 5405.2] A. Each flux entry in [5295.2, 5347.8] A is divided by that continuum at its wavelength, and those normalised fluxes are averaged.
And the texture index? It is 1.02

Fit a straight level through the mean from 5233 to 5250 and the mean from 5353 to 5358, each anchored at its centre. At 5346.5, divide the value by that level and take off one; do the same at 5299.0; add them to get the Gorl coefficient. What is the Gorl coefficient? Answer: -0.18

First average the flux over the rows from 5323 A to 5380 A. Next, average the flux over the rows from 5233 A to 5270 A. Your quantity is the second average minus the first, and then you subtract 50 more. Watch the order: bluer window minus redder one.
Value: -50.3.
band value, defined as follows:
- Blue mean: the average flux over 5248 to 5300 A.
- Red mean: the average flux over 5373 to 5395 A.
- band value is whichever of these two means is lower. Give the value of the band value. 8.8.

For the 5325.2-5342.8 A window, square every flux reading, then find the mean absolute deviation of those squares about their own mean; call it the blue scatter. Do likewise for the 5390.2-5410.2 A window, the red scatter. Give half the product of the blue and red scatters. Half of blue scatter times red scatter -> 10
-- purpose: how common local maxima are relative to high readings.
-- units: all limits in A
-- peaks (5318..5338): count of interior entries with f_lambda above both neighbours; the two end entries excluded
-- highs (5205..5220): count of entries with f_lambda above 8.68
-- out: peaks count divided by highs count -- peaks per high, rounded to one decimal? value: 1.0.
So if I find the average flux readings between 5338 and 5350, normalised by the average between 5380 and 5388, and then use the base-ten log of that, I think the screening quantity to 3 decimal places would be 0.008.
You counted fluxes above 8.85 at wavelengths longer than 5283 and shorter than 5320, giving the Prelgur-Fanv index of 12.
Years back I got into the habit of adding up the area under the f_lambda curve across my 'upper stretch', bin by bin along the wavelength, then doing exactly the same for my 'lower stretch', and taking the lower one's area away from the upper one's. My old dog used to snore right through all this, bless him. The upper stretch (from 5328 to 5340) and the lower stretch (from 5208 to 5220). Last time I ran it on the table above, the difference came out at 2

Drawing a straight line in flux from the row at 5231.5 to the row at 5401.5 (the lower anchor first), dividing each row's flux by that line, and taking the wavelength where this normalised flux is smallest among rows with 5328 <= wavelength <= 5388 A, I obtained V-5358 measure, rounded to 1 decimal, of 5329.0 A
